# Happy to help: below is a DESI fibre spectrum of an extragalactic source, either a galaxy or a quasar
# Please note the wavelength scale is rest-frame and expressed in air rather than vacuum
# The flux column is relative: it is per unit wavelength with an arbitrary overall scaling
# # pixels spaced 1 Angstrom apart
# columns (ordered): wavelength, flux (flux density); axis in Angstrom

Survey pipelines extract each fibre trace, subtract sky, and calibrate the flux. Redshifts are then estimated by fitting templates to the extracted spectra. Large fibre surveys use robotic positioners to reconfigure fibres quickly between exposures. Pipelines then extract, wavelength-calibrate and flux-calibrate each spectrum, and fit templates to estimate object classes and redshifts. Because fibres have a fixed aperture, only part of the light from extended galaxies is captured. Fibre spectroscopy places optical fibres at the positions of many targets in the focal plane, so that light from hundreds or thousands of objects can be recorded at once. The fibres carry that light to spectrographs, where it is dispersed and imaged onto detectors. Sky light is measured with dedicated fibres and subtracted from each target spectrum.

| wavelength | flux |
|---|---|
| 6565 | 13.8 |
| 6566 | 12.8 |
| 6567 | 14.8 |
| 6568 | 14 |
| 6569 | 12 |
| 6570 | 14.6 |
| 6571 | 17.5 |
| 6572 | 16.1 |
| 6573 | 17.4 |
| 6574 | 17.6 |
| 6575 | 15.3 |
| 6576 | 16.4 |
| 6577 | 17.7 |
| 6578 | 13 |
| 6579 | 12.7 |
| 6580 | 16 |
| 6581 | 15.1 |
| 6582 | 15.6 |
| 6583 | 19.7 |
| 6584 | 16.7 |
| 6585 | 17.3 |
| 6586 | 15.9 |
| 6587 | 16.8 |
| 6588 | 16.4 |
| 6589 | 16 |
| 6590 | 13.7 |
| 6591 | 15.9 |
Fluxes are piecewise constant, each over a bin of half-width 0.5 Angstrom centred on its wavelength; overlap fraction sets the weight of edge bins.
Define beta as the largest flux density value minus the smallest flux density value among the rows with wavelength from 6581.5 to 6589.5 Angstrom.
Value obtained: 4.1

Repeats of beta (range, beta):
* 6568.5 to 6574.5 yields 5.6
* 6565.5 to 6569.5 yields 2.8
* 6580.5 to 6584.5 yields 4.6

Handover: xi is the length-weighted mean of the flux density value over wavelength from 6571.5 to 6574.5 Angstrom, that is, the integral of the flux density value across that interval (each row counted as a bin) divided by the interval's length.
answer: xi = 17.0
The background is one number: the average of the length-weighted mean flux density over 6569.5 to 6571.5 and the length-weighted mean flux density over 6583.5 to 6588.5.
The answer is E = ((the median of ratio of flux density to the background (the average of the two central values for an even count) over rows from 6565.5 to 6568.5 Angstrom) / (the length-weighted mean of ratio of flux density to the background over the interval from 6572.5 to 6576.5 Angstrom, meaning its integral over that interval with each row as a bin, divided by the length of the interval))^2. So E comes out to 0.7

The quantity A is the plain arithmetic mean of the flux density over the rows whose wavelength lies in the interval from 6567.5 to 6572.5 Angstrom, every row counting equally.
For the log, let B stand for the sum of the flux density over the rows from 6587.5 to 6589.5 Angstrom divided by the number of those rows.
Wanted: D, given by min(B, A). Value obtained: 14.8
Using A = 14.8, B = 16.2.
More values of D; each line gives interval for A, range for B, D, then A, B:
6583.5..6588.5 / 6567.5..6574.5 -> 15.6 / 16.6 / 15.6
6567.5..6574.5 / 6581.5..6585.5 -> 15.6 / 15.6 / 17.3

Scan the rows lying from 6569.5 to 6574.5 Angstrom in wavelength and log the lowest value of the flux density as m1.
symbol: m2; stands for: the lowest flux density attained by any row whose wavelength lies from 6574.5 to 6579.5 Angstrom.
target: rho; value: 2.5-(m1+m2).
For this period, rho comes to -24.8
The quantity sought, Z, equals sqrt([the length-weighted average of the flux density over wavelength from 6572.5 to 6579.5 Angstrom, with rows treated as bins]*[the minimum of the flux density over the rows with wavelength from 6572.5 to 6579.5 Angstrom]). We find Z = 14.1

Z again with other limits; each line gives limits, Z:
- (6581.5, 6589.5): 16.2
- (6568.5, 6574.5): 13.8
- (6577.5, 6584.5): 14.0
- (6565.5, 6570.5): 12.8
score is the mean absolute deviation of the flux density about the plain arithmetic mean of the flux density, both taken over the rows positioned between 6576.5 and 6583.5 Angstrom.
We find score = 1.8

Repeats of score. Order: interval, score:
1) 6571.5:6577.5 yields 0.8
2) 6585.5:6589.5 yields 0.3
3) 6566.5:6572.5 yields 1.3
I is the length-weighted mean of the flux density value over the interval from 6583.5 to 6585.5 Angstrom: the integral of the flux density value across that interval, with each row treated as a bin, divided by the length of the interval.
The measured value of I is 17.0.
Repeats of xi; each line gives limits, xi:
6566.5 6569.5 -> 13.6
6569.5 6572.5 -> 16.1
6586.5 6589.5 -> 16.4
